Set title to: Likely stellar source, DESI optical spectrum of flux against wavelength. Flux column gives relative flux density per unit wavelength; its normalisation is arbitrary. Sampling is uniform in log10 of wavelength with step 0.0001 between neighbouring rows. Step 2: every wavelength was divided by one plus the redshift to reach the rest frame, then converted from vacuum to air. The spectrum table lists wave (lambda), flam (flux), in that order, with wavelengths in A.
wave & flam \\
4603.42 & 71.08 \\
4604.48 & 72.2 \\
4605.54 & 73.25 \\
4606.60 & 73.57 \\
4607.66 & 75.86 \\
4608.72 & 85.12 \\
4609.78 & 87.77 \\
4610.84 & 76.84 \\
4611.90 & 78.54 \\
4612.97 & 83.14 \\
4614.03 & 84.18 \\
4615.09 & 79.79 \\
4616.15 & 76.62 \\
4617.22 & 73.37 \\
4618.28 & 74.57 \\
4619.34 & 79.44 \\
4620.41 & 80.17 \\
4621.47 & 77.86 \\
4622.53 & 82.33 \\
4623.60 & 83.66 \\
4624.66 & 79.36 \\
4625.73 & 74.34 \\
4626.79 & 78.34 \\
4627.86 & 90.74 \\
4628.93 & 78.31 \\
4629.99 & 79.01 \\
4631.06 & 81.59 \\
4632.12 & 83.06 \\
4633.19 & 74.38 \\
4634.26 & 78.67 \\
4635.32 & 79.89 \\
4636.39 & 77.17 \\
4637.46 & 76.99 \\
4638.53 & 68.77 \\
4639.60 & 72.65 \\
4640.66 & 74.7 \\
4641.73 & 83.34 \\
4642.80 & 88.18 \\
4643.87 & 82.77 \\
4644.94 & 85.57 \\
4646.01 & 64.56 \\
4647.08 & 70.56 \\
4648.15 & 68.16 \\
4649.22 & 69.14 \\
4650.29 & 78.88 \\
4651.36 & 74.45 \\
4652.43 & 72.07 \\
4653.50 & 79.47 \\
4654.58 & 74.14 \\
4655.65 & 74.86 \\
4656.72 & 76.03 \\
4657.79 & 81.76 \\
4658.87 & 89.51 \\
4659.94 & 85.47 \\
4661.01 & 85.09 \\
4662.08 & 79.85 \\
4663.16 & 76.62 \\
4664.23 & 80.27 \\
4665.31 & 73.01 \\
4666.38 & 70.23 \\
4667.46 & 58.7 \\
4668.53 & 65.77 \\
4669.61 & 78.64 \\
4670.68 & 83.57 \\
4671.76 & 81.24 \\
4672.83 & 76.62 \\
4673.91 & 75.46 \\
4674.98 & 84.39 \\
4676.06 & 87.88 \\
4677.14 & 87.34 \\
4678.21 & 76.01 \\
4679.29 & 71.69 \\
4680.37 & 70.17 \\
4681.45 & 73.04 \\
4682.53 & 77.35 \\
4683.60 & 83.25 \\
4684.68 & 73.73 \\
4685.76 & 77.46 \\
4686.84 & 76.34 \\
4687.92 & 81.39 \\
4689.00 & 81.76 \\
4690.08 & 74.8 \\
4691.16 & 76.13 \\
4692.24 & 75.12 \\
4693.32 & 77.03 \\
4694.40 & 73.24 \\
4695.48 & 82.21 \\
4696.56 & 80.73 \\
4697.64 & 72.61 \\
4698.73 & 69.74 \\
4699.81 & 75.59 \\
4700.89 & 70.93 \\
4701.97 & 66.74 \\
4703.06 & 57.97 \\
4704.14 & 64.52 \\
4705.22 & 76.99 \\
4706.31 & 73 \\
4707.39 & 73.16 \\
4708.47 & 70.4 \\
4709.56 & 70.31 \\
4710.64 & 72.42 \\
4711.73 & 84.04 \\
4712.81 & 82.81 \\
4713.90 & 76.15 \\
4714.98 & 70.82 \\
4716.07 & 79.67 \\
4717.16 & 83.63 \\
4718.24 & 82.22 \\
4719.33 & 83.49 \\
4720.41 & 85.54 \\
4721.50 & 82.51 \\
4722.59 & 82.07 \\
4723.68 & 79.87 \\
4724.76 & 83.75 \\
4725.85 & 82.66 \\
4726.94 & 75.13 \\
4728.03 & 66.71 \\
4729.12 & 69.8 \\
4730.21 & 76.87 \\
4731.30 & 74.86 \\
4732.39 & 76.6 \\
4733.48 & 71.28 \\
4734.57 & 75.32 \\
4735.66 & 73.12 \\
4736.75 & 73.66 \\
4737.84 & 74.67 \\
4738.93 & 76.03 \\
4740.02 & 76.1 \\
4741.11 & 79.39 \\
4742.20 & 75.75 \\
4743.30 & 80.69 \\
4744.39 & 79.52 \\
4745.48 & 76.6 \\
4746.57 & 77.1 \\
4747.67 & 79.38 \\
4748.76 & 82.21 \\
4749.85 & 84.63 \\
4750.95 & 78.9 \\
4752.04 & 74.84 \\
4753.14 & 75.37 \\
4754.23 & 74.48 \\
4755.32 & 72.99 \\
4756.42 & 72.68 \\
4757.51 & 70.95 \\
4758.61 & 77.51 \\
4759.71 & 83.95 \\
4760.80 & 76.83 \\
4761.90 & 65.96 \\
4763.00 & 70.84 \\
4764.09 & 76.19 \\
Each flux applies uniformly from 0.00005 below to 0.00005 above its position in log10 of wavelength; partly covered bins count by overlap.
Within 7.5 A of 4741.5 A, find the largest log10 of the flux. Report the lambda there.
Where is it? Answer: 4748.76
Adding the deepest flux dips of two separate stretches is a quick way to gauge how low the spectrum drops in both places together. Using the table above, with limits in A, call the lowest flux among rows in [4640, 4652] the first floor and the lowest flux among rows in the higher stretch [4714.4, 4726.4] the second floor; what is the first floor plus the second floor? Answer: 135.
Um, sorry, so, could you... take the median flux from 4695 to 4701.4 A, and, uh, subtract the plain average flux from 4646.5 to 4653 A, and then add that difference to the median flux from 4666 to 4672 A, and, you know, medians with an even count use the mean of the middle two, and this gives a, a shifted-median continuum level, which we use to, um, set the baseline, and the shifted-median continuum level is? 76.3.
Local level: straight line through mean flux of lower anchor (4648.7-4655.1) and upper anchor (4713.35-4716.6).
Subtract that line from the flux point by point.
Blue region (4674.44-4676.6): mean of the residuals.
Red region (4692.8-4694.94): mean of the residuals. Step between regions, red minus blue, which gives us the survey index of -11.2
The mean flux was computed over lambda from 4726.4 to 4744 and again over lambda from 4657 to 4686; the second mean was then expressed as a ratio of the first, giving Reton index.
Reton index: 1.04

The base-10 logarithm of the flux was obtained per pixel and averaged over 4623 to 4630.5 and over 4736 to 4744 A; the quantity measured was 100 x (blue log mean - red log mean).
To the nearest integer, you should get 2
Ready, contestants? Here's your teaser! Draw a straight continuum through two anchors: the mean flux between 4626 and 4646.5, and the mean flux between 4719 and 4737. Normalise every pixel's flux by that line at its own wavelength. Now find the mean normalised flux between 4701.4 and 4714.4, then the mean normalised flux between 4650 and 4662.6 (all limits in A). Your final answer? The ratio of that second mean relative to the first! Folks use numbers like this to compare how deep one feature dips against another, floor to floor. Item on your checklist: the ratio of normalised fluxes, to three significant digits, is 1.08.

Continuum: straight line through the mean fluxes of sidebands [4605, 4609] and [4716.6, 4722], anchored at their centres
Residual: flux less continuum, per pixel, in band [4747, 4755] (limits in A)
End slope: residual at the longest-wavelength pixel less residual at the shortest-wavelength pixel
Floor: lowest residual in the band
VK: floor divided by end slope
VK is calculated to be 2.1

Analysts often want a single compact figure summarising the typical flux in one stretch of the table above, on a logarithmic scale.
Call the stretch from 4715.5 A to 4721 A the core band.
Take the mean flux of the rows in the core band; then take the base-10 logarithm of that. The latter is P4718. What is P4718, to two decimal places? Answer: 1.92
